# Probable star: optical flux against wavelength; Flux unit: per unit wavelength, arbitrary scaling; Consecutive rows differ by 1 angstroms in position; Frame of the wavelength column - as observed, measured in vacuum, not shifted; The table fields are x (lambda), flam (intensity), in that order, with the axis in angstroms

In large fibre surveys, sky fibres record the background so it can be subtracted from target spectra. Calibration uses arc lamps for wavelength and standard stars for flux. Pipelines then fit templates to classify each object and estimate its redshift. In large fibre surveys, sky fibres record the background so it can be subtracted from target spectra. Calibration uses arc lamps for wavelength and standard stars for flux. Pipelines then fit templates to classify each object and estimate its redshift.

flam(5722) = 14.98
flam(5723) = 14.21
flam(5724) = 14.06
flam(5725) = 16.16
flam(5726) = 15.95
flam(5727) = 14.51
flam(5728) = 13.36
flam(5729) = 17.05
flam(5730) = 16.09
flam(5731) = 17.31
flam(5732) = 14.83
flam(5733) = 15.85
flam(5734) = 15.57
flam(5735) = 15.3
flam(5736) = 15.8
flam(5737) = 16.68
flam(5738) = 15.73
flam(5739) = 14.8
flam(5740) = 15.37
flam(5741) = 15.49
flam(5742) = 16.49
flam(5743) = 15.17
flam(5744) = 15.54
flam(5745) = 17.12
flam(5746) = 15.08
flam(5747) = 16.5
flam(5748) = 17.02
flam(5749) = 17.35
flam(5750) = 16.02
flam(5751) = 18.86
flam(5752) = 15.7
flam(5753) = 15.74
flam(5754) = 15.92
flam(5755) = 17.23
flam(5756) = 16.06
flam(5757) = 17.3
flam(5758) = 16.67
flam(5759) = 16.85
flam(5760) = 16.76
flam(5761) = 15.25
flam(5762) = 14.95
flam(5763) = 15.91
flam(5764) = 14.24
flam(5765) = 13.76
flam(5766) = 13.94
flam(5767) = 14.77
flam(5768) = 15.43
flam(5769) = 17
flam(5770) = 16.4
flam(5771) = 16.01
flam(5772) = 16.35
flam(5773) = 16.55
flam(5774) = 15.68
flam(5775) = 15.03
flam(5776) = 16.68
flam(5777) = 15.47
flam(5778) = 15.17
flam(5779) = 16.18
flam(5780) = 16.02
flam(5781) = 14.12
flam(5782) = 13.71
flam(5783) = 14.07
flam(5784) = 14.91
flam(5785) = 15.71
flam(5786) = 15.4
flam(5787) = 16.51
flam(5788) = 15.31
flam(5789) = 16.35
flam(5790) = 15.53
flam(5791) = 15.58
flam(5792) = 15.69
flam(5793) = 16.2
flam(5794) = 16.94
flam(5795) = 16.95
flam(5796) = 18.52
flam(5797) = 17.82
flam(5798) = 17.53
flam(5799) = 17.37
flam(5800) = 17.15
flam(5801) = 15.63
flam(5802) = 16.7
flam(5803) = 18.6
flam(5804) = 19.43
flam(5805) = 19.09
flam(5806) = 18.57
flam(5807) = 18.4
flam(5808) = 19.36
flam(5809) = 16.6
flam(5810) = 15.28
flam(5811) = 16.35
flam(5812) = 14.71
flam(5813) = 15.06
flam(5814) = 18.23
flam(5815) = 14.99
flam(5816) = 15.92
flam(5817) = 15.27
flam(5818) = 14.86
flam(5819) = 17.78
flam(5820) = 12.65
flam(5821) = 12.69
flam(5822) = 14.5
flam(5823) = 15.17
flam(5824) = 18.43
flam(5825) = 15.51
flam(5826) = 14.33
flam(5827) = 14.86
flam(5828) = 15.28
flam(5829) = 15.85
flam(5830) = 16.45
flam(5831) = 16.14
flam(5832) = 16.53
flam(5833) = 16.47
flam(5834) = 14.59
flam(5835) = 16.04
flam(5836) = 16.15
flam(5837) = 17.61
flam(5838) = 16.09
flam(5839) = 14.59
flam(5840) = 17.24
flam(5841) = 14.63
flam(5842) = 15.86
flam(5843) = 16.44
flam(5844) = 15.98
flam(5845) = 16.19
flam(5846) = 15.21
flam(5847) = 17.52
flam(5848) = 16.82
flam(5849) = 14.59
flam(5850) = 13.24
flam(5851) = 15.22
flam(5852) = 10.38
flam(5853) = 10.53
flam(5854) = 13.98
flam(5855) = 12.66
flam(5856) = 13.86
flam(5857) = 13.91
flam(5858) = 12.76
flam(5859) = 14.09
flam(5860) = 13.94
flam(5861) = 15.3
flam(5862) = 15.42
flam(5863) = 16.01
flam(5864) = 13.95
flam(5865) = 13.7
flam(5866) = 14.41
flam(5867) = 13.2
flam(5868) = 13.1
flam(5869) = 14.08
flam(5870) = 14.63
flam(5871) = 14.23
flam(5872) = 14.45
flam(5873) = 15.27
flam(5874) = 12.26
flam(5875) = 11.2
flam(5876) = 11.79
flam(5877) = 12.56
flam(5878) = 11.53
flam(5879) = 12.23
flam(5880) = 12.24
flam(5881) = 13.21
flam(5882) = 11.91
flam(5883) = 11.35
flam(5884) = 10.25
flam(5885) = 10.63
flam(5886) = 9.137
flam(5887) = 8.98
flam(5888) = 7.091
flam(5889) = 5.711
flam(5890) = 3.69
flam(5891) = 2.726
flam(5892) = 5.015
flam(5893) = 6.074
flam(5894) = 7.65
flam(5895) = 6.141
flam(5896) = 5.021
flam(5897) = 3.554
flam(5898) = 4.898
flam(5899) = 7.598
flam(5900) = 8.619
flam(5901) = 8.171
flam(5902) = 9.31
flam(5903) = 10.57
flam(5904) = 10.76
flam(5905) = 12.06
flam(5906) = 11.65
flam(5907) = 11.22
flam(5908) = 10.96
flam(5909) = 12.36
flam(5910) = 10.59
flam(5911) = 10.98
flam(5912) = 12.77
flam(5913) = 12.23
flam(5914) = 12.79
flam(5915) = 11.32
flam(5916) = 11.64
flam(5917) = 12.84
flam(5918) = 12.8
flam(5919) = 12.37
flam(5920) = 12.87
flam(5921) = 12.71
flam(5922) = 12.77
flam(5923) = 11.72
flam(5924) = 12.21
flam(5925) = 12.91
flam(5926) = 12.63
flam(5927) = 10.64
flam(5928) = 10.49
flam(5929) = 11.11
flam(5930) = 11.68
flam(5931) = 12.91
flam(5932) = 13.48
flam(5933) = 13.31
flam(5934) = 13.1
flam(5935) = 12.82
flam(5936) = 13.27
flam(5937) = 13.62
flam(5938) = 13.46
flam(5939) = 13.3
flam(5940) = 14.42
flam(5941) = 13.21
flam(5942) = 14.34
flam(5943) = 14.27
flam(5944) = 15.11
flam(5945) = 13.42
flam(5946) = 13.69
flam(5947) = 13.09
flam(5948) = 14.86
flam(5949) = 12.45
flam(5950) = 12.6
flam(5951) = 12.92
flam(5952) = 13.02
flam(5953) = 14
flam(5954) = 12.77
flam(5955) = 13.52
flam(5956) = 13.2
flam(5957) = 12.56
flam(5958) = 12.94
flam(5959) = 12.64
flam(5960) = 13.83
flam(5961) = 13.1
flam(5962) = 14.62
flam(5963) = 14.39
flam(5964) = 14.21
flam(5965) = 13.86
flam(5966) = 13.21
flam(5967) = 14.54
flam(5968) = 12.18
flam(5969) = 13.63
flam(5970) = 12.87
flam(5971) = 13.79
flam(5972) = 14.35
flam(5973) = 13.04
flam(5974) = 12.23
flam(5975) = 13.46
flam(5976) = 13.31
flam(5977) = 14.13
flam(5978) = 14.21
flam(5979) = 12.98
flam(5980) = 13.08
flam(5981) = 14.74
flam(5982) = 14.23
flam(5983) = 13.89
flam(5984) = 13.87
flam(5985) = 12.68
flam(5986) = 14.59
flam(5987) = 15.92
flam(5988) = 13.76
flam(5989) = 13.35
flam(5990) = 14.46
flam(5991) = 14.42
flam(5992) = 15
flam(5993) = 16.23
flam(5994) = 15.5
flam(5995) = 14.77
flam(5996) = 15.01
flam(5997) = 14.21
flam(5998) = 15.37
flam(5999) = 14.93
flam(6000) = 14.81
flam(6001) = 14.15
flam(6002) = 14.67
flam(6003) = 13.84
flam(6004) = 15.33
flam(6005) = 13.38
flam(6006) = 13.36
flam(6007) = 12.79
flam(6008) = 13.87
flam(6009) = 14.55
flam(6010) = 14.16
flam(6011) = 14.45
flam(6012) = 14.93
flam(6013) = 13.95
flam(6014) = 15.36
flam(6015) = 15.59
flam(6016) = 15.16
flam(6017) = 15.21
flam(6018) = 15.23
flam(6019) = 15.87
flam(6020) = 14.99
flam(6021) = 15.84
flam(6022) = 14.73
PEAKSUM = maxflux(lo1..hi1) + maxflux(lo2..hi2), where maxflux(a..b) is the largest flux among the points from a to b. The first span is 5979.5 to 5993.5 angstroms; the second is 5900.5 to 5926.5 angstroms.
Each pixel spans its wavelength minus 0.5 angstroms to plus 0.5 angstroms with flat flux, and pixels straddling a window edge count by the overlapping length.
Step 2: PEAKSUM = 29.1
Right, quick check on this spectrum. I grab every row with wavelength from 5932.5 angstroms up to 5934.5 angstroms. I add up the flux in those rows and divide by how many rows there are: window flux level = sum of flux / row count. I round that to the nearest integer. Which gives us 13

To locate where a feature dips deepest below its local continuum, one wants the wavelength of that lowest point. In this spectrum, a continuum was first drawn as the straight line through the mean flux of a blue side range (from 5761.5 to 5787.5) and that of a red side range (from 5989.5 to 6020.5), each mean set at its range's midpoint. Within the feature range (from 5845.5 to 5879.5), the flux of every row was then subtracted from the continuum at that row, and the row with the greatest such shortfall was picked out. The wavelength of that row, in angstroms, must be 5852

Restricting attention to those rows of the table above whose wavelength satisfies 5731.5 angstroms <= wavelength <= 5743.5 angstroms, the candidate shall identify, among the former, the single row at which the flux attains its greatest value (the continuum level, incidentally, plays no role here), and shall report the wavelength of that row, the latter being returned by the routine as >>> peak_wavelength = 5737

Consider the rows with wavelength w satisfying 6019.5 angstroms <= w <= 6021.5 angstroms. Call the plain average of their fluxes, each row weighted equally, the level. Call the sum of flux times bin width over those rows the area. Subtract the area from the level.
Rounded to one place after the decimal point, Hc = -15.4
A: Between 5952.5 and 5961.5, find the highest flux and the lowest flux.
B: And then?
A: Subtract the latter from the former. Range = 1.4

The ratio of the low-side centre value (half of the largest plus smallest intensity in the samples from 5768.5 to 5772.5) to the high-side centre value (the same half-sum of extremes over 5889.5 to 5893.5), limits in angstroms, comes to 3.8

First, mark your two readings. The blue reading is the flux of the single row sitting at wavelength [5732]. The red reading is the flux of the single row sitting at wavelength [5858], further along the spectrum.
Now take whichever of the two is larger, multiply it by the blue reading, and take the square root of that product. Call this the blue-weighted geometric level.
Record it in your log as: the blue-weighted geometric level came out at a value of 14.8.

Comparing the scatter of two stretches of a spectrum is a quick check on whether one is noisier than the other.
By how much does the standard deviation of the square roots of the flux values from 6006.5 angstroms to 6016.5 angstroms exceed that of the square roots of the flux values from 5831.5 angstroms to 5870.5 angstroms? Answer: -0.11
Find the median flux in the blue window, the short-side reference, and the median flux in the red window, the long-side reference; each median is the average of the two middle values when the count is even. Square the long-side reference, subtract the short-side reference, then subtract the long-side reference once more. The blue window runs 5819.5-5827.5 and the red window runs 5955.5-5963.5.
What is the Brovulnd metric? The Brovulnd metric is 145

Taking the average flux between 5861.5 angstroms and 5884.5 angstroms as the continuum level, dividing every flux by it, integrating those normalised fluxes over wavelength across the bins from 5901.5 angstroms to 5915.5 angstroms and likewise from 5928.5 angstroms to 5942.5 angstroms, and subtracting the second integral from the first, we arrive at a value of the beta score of -2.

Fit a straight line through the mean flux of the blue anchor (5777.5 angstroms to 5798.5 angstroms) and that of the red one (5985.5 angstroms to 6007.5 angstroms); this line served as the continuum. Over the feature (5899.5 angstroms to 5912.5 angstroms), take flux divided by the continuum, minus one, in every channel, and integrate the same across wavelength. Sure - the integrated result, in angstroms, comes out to -3.7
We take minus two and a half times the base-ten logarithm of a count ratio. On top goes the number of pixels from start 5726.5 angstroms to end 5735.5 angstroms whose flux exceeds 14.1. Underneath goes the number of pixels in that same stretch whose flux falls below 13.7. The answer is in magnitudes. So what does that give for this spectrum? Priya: -2.3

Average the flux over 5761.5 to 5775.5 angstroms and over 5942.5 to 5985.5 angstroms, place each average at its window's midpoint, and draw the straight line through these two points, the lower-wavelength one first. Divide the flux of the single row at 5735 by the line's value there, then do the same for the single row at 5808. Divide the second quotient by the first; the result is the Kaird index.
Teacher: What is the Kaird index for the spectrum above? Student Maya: 1.33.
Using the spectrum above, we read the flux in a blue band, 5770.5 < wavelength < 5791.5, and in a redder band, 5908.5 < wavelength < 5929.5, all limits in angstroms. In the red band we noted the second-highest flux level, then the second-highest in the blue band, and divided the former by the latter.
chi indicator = 0.78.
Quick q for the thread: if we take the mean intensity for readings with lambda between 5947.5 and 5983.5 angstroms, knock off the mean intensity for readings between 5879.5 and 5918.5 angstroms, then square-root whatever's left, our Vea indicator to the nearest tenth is 2.0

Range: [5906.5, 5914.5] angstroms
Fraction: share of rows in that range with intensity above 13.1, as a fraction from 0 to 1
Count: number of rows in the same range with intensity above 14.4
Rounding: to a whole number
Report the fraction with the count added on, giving 0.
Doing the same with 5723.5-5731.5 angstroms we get 7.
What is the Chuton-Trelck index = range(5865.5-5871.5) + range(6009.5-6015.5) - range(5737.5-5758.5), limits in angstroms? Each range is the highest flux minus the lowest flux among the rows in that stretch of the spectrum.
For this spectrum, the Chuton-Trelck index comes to -0.9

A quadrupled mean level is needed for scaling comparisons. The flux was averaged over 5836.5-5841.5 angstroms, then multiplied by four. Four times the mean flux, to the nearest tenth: 64.1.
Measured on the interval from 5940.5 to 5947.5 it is 55.5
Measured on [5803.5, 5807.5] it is 75.5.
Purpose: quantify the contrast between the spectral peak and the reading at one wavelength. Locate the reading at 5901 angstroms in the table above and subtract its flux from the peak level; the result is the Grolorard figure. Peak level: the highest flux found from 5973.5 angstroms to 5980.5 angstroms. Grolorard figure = 6.0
